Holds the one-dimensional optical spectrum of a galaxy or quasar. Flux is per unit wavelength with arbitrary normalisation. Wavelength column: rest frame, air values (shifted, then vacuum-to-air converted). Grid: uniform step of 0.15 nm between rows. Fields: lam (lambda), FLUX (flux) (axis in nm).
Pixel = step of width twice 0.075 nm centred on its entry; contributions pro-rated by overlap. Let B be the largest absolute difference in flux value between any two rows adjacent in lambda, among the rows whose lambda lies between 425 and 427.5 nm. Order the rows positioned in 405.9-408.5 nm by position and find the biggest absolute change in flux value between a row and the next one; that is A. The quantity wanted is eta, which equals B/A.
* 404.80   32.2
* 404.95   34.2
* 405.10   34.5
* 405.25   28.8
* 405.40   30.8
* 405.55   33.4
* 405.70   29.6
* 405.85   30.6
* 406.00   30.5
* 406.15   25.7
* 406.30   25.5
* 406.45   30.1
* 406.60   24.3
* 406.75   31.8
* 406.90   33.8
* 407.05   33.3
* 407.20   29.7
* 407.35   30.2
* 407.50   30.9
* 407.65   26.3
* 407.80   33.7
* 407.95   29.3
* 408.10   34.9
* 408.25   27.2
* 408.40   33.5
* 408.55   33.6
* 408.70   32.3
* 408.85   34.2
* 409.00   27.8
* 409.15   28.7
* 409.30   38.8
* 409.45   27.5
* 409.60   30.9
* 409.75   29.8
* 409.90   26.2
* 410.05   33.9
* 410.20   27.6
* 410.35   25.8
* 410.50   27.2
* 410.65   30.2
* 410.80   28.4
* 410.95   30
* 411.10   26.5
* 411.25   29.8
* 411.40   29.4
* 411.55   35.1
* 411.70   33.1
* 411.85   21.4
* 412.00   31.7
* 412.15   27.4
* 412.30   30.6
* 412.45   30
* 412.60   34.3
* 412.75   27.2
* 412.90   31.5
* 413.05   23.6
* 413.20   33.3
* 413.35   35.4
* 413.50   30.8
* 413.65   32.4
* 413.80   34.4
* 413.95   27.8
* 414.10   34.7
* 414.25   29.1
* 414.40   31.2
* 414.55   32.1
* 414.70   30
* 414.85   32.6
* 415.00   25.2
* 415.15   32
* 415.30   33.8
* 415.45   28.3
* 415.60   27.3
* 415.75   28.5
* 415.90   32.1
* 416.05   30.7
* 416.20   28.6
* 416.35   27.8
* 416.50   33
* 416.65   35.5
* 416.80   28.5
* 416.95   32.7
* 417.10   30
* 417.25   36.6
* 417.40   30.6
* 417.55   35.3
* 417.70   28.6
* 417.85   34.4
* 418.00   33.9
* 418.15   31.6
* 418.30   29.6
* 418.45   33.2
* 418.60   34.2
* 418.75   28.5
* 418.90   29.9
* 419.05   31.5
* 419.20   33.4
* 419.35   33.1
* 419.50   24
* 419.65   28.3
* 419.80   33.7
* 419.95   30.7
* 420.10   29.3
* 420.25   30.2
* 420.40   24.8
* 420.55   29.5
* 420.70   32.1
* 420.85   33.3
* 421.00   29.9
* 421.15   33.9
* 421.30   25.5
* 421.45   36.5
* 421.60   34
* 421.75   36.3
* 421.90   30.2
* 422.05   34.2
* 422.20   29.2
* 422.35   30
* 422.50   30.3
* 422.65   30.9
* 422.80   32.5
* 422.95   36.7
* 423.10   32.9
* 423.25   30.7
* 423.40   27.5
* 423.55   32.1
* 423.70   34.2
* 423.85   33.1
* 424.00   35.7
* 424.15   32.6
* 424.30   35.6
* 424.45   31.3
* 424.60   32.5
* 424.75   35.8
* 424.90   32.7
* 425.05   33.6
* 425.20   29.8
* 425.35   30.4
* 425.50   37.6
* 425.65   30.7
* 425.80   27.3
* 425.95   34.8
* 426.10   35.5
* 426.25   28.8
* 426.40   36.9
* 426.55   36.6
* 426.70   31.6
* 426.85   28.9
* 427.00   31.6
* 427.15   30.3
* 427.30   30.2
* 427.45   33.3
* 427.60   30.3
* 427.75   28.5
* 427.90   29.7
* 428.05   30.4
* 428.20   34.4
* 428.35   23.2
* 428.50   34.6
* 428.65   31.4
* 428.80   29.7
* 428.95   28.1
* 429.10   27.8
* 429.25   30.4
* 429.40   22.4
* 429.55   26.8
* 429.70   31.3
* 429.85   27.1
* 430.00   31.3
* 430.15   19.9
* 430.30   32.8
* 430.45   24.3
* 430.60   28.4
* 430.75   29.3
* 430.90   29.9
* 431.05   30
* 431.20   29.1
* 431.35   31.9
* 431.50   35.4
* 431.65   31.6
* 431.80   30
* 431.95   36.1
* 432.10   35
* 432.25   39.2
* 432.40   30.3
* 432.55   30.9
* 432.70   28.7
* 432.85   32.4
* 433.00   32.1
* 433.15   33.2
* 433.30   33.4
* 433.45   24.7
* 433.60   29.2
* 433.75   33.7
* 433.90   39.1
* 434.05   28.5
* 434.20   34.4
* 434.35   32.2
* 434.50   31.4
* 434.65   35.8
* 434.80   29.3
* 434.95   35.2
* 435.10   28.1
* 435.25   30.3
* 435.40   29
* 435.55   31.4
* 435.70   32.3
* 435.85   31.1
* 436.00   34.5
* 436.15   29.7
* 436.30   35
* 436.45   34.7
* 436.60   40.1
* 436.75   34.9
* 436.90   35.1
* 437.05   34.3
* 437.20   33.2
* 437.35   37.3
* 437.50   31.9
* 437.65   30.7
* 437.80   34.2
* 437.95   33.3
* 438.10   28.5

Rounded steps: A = 7.7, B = 8.1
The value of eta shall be 1.1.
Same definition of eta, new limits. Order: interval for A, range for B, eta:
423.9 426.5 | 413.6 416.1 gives 0.9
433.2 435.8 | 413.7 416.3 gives 0.7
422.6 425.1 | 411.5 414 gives 2.5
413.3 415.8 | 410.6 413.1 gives 1.6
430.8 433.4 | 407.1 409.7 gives 1.3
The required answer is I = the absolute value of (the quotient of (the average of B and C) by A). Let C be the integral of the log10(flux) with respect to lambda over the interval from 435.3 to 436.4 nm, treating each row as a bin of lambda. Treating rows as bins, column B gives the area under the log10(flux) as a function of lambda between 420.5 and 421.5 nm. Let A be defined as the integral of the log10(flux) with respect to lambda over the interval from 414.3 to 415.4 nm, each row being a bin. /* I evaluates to 0.96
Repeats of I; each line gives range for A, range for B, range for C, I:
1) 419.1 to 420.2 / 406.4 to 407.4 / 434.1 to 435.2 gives 0.96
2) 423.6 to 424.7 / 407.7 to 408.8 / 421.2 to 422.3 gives 0.99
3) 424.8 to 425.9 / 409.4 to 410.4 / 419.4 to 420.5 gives 0.93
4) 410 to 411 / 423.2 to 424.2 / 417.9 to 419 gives 1.08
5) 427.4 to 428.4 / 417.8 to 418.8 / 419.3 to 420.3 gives 1.01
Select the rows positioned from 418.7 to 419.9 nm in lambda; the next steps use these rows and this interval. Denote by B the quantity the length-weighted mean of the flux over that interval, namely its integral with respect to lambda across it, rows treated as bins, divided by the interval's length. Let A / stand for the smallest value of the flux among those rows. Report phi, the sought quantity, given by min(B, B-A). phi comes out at 6.3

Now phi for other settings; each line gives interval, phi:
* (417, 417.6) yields 3.0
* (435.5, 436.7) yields 4.0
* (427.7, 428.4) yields 6.3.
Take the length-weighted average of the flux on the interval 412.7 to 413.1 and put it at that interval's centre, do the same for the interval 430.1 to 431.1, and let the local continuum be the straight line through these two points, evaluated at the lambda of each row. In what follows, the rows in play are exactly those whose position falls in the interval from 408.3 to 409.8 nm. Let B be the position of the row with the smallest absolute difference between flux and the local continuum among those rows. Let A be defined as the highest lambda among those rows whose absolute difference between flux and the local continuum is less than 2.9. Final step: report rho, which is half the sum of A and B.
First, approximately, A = 409.75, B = 409.45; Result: 409.60 nm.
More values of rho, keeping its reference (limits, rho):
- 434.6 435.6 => 435.25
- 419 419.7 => 419.65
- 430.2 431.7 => 430.90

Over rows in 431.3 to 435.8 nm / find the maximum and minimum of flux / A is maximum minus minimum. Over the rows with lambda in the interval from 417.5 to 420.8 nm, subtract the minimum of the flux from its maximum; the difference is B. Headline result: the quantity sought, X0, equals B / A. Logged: 0.78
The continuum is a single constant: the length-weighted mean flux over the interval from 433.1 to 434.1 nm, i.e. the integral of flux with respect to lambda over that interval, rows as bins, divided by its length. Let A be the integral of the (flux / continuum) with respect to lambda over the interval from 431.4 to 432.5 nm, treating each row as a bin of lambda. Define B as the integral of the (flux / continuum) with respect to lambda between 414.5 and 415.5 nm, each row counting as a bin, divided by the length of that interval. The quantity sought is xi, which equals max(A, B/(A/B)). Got 1.17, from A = 1.17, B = 0.96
